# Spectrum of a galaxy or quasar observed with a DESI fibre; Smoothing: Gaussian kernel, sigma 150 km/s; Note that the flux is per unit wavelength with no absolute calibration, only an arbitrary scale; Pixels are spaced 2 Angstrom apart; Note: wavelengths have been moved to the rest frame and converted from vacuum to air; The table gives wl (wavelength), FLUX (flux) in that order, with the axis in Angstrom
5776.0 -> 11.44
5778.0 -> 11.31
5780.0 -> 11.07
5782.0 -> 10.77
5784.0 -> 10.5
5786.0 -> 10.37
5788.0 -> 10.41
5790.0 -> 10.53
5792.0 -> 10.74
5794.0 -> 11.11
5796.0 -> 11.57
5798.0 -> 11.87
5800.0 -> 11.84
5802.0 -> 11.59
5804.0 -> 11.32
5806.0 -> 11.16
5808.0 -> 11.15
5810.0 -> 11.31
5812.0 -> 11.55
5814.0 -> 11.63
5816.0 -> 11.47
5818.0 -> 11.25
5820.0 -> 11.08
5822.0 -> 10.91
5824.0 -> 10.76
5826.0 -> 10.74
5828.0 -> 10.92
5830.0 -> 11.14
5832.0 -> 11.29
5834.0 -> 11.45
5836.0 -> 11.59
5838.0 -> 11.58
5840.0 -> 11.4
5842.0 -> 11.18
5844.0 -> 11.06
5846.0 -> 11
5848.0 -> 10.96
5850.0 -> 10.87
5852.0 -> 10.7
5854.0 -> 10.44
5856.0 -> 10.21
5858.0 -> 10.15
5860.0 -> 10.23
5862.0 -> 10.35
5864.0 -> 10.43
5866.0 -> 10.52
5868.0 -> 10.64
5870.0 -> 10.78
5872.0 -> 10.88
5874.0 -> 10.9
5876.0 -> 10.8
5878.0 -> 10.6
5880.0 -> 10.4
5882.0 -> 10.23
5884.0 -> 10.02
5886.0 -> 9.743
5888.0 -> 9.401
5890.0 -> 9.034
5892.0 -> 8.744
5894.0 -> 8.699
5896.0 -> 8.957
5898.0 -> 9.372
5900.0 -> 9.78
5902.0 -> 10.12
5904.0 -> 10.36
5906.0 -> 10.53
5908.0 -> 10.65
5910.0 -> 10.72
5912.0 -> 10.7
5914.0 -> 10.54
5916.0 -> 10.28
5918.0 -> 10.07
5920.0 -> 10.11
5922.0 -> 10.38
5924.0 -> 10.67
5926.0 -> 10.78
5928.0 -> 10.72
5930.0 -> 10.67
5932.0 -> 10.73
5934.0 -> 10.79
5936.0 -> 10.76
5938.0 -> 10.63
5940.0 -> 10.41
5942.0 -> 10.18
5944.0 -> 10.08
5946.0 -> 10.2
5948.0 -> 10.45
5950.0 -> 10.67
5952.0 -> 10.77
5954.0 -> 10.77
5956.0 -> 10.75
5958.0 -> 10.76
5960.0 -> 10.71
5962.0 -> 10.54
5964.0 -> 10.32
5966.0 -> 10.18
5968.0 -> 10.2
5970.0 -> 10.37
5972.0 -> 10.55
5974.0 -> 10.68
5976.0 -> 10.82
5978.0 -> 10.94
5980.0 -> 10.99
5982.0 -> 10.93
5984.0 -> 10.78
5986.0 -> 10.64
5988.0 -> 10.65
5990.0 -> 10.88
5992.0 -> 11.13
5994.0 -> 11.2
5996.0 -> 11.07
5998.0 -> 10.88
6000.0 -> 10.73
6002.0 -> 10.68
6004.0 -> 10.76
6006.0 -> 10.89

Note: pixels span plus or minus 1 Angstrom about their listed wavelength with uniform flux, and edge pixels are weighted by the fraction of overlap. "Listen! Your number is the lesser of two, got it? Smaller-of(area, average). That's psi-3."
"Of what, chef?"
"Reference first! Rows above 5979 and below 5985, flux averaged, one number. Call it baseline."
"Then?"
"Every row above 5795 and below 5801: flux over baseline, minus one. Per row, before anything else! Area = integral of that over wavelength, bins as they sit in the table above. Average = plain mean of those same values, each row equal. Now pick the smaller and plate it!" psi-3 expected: 0.079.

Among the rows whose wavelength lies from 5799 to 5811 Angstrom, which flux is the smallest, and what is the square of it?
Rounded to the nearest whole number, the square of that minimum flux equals 124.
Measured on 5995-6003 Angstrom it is 114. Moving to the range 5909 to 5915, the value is 111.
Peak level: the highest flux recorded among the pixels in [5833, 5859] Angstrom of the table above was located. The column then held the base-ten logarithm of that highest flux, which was 1.064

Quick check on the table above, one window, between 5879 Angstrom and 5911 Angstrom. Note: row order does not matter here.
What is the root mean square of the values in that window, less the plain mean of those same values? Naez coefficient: 0.023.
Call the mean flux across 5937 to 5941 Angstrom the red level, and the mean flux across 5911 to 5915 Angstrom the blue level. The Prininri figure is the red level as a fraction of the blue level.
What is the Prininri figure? 0.99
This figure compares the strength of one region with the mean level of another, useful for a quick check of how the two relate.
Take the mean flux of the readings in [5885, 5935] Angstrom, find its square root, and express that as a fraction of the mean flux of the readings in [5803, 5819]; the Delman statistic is 0.280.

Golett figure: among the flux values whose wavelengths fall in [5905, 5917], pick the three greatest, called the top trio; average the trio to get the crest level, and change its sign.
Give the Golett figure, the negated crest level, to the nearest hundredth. -10.69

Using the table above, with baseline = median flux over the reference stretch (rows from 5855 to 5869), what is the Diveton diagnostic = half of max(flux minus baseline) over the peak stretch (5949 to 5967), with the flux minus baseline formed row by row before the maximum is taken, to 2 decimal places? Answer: 0.21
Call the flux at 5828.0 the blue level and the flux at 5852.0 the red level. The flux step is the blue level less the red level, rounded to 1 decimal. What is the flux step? 0.2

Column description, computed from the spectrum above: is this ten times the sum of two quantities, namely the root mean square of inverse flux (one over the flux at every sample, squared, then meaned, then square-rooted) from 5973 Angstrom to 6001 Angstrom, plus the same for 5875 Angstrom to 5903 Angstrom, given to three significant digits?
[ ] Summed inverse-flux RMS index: 1.96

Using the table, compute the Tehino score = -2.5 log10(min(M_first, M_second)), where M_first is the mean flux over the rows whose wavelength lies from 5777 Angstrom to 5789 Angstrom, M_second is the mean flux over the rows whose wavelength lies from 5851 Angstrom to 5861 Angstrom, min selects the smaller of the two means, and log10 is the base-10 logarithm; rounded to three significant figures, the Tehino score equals -2.54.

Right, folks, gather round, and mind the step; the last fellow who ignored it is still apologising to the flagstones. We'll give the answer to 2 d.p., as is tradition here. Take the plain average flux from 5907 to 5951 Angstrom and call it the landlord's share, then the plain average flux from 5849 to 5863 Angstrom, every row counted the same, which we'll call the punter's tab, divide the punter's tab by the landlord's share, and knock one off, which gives -0.01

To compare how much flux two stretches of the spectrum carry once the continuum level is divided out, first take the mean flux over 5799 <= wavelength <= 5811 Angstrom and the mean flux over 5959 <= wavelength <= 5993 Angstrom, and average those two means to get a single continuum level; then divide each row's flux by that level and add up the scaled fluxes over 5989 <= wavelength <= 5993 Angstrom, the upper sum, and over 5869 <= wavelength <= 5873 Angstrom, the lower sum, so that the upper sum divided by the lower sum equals 1.02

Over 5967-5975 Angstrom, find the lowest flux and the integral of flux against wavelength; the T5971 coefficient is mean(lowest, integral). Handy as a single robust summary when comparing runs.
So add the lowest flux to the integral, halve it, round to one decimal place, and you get 46.9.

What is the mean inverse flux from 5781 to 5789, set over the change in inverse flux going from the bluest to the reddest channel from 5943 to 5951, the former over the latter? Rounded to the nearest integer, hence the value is -17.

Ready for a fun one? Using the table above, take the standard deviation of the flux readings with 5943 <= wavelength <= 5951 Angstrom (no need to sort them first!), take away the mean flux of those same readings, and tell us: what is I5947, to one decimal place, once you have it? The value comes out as -10.1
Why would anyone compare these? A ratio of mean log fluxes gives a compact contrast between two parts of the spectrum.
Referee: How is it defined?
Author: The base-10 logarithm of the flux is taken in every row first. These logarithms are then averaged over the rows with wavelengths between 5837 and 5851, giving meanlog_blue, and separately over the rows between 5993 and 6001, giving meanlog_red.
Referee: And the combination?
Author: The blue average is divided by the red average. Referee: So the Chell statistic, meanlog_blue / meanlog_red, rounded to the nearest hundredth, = 1.01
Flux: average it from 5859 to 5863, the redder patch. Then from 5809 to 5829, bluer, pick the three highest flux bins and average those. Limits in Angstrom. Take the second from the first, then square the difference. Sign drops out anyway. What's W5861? 1.59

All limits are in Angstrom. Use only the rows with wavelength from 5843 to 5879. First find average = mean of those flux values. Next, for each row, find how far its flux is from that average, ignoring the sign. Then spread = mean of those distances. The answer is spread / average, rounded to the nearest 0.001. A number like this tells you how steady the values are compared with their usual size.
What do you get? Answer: 0.023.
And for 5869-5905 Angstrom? 0.064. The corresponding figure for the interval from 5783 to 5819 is 0.035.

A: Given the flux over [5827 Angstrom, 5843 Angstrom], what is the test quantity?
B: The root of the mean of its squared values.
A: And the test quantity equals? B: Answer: 11.3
